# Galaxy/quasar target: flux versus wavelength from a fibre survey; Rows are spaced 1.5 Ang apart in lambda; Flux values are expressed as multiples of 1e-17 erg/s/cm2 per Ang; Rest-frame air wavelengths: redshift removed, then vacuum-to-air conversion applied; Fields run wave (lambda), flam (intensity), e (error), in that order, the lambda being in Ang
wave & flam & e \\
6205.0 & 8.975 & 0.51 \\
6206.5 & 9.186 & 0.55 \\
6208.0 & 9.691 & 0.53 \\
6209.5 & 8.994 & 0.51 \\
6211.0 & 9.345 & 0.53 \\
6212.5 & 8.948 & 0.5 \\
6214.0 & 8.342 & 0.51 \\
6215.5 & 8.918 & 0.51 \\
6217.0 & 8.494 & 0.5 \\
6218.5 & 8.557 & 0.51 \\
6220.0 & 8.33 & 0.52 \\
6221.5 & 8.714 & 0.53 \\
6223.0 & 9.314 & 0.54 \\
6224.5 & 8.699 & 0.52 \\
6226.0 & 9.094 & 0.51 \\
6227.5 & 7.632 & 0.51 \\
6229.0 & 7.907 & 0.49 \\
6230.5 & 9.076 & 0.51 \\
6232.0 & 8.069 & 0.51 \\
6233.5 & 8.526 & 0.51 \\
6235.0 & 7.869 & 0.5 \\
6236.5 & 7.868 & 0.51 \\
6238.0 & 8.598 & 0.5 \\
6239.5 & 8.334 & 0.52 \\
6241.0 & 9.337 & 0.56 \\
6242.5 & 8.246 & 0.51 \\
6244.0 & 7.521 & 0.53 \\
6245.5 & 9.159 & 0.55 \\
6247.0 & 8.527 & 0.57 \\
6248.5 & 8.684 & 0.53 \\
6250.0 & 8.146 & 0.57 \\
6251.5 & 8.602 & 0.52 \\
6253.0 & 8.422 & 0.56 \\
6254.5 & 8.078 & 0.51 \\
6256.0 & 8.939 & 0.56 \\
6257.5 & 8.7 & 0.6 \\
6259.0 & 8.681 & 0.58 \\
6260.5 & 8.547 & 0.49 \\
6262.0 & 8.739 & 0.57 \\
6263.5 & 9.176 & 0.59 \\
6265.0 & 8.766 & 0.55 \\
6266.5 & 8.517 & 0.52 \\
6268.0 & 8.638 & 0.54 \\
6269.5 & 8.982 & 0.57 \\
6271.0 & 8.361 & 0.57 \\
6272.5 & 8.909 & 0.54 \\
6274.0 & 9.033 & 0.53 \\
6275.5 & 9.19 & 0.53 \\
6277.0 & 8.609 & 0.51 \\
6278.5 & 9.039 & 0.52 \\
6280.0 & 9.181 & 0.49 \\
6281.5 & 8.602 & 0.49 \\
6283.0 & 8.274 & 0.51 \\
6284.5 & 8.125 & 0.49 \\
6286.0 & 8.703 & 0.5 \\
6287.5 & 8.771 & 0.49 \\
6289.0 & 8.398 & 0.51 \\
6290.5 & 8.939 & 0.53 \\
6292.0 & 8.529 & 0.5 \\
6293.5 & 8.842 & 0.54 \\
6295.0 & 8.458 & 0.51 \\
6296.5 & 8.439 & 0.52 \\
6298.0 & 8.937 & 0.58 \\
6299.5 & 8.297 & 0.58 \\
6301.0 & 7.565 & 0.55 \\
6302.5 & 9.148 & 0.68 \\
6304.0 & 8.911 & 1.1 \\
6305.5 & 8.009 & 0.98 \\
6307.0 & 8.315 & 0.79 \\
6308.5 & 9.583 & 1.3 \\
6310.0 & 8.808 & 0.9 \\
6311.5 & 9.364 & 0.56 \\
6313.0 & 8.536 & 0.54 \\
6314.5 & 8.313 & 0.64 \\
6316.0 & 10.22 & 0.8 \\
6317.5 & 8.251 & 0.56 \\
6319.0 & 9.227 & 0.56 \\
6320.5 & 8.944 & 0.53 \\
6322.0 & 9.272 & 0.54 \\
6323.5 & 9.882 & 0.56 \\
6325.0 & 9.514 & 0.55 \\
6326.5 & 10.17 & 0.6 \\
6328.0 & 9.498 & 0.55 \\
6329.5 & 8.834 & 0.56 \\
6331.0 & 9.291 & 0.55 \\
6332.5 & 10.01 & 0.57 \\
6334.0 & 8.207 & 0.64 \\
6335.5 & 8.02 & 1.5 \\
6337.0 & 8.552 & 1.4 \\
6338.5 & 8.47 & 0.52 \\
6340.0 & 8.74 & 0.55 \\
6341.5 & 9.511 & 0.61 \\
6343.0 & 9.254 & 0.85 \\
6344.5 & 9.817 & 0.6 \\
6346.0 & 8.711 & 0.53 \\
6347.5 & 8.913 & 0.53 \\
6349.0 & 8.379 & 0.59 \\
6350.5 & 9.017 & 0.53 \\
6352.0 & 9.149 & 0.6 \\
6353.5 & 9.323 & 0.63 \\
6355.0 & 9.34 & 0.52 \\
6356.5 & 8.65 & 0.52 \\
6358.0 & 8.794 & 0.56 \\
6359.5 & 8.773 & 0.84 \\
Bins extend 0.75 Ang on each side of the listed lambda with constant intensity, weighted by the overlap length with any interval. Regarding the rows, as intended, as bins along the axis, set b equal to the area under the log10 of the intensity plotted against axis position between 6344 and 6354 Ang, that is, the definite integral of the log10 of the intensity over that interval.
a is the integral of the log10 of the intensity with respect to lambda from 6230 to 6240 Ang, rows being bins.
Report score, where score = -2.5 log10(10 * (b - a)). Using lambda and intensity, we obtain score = -1.37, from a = 9.2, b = 9.5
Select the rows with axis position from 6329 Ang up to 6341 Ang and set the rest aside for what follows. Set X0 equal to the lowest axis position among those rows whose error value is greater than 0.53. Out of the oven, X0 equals 6329.5 Ang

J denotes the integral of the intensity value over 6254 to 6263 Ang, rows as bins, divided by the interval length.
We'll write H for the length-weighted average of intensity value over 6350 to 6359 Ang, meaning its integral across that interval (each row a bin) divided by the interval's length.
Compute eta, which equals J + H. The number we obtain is 17.7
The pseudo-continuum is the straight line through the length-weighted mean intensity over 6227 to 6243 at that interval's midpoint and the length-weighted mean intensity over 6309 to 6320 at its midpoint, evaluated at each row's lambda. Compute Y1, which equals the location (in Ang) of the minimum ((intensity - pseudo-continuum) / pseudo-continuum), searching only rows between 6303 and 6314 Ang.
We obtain 6305.5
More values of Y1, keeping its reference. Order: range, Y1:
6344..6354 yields 6349.0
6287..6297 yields 6296.5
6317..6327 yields 6317.5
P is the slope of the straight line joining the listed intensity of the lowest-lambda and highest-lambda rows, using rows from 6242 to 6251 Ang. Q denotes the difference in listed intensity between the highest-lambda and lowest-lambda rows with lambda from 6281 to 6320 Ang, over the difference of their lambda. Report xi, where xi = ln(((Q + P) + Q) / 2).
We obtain -4.6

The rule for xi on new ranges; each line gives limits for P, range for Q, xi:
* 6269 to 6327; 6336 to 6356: -2.9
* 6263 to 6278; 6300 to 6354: -4.4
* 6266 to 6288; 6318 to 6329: -3.3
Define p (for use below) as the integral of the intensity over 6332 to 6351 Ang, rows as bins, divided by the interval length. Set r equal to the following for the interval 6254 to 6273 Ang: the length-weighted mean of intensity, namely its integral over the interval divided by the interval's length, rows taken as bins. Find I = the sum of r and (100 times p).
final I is 896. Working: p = 8.88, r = 8.70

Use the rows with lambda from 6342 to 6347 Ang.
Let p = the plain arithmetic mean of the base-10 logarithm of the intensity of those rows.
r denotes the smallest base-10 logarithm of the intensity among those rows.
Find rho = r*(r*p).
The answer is 0.854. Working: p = 0.966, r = 0.94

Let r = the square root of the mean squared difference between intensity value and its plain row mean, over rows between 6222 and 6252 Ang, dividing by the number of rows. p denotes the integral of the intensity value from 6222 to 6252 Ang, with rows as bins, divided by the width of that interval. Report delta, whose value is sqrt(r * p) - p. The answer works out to -6.3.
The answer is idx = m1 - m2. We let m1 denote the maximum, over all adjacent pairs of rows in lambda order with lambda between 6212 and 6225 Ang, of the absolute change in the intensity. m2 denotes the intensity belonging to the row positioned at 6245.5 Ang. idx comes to -8.5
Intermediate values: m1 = 0.6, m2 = 9.159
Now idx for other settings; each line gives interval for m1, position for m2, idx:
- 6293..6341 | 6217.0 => -6.5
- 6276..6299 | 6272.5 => -8.3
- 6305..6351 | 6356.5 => -6.7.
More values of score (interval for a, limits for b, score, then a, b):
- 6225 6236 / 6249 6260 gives -0.23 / 10.1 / 10.2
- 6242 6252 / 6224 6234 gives 4.00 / 9.2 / 9.2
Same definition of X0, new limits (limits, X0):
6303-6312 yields 6304.0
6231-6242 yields 6241.0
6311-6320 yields 6311.5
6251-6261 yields 6253.0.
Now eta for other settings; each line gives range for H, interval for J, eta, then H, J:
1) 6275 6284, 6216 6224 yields 17.5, 8.8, 8.7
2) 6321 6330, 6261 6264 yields 18.4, 9.5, 8.9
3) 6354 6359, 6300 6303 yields 17.2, 8.9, 8.3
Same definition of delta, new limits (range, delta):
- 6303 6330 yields -6.7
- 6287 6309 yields -6.6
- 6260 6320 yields -6.7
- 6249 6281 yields -7.1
